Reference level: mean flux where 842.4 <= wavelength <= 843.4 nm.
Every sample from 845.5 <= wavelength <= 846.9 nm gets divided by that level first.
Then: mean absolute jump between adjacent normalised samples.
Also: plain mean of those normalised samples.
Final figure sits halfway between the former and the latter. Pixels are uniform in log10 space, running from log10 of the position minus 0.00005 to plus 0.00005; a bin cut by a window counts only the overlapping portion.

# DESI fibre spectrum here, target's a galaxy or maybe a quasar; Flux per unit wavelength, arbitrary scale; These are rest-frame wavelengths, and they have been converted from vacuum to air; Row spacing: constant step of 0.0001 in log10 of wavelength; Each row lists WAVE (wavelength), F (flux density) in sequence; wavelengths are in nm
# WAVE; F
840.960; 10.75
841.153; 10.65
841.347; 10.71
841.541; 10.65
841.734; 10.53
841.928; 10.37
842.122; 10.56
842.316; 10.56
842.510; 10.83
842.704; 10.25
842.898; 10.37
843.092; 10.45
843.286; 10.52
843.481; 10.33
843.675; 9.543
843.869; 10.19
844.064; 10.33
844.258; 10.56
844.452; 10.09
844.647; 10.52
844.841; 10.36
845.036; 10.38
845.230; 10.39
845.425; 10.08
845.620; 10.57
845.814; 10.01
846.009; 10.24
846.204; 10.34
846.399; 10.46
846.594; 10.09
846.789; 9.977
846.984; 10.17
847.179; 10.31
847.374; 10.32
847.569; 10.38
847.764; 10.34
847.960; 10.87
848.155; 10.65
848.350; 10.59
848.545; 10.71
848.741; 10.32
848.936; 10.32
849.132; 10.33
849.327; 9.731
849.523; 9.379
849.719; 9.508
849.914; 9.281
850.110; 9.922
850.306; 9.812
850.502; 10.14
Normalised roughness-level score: 0.500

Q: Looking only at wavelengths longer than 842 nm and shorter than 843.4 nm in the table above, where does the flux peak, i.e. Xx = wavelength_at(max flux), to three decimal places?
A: 842.510 nm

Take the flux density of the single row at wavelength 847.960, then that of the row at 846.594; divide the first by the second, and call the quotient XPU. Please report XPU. 1.08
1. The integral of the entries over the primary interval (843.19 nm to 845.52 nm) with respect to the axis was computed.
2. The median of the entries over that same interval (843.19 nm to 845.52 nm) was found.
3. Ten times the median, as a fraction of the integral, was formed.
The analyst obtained 4.3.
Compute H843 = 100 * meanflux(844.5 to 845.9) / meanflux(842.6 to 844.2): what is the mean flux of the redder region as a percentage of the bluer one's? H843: 101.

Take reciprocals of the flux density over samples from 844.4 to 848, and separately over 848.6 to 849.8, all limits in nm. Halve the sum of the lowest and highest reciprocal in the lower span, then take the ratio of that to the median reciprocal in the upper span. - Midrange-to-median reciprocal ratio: 0.96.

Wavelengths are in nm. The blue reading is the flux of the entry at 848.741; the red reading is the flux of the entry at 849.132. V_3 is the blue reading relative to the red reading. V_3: 1.00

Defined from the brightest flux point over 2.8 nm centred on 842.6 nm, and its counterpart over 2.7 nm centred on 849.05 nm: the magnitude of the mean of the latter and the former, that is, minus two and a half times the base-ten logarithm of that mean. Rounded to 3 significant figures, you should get -2.59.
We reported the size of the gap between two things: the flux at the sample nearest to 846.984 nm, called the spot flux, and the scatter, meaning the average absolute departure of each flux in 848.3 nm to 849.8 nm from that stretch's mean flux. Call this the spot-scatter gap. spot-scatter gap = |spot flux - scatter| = 9.7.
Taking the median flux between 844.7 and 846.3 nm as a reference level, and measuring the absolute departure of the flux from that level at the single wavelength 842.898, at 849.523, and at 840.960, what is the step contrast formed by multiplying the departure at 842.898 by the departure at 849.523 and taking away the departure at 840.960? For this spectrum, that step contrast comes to -0.38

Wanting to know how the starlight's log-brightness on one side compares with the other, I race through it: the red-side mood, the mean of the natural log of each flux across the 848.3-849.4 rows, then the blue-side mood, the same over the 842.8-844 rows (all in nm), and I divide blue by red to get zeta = 1.00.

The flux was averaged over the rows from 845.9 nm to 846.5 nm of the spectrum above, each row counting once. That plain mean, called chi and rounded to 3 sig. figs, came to 10.3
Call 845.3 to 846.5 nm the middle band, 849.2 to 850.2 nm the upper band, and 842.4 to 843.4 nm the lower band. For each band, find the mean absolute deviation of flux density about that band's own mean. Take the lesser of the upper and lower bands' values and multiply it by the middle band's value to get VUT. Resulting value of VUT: 0.026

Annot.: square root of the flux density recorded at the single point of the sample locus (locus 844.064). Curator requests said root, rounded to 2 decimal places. 3.21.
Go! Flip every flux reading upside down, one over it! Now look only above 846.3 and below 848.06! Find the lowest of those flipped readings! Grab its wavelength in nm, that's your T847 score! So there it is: 847.960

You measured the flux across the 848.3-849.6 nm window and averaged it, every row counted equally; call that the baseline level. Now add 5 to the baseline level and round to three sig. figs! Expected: 15.2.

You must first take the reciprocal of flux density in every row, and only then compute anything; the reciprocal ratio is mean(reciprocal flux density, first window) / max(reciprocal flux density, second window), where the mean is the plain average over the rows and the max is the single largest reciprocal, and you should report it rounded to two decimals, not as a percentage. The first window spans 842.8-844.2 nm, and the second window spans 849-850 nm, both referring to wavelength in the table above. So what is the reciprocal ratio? 0.91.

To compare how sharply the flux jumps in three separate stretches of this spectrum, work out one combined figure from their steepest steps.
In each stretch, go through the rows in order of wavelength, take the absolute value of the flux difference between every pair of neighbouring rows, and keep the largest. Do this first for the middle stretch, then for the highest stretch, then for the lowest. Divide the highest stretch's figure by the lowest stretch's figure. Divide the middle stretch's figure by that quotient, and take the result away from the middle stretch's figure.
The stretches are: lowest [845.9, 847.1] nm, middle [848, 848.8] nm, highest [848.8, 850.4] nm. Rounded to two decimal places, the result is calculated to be 0.16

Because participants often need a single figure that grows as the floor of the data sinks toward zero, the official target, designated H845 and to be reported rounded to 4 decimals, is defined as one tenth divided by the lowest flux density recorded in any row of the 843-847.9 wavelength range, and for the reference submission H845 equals 0.0105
